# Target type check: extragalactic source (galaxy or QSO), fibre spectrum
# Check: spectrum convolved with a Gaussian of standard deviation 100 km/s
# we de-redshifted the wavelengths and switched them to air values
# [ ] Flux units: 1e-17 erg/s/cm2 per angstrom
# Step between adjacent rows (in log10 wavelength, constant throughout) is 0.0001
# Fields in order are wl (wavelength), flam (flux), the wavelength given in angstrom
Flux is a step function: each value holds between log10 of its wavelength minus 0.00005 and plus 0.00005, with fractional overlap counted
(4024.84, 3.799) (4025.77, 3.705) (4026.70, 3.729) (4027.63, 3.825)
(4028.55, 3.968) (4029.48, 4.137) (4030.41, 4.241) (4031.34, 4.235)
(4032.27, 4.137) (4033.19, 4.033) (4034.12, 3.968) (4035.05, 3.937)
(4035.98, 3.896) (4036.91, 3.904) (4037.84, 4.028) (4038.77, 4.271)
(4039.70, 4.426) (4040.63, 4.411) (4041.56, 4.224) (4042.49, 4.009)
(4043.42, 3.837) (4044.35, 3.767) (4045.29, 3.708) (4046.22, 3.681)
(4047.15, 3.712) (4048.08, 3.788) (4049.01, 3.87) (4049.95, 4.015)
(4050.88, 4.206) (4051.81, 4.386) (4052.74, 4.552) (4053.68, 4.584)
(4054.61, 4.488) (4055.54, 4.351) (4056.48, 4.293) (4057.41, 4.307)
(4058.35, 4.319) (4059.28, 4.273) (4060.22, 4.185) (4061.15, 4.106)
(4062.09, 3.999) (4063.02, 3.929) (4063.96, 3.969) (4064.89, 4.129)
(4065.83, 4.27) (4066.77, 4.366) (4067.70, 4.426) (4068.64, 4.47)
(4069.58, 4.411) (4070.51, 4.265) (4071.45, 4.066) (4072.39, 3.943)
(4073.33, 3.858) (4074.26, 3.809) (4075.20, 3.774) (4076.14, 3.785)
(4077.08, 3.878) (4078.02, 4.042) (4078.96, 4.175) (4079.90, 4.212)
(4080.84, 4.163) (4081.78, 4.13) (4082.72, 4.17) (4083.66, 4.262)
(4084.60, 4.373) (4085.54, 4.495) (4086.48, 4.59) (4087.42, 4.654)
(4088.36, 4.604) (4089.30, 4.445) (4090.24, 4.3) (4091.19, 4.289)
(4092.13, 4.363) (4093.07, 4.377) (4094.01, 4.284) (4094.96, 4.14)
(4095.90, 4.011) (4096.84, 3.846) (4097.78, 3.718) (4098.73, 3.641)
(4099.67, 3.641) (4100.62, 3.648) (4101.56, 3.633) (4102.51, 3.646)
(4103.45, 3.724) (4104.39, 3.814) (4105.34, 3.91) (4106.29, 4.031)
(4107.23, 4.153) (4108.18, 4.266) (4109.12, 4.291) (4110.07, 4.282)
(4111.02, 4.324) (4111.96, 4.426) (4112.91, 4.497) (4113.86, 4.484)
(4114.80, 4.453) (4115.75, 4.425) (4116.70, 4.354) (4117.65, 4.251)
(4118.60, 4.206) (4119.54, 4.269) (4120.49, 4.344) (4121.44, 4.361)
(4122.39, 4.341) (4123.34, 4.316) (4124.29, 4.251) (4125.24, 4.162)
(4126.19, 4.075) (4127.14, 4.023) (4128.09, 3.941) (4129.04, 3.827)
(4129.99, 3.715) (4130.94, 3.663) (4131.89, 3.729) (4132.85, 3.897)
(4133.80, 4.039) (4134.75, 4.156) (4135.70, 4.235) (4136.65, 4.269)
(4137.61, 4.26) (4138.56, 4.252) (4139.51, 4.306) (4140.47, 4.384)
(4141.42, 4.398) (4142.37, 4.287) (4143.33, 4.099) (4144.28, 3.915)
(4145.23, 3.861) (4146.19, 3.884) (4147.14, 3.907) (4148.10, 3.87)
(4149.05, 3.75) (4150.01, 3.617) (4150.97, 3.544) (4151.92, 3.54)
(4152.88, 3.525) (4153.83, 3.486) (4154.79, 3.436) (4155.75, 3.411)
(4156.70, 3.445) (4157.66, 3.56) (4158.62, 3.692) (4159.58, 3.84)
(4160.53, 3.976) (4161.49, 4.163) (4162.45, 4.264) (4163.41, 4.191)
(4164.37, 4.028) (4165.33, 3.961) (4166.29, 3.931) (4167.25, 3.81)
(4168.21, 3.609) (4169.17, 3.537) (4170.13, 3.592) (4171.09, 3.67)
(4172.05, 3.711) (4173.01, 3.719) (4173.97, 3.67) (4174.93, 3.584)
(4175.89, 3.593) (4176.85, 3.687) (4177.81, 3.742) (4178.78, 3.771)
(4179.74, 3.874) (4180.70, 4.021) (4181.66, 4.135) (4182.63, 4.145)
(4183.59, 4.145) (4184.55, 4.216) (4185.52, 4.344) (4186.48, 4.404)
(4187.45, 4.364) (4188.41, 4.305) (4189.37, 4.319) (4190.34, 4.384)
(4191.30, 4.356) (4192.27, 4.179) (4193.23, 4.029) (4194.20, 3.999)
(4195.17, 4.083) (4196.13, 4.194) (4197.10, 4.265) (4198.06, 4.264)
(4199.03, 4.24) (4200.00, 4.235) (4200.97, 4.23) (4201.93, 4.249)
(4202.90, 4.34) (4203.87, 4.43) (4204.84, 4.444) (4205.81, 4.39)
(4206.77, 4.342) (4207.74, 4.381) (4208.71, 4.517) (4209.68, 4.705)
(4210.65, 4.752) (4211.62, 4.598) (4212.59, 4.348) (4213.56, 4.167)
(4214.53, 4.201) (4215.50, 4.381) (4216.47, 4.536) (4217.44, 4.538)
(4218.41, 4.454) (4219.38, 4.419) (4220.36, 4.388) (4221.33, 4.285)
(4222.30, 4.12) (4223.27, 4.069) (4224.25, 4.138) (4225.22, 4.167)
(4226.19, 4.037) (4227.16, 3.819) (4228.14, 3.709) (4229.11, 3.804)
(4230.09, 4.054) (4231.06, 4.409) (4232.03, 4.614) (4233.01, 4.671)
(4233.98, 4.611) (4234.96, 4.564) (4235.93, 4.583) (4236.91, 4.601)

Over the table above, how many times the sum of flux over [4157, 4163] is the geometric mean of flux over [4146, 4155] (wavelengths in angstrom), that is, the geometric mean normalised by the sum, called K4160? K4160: 0.155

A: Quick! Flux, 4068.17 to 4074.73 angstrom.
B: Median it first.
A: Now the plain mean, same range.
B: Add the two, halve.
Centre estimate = 4.09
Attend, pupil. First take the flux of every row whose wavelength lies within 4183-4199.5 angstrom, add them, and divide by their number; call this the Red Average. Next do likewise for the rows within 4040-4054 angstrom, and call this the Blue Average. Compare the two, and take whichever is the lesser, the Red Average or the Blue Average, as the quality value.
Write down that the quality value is 4.05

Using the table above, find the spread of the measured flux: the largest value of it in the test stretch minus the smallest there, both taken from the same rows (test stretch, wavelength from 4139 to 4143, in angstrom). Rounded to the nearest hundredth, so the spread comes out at 0.11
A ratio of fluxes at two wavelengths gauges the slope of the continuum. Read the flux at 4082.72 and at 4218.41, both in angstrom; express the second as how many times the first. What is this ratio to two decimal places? 1.07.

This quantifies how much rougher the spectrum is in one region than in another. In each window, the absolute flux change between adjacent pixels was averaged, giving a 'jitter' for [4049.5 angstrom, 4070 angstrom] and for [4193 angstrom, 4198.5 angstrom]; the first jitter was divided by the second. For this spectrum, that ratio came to 1.50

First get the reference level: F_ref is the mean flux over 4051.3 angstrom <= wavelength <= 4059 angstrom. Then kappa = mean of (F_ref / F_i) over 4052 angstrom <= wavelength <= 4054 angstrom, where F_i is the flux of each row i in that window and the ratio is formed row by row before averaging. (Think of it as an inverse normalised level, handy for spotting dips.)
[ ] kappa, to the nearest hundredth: 0.97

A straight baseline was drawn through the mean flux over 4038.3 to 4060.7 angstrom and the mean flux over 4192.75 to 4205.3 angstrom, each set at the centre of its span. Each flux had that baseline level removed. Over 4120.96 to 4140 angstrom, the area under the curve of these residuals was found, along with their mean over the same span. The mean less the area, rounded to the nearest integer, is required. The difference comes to 2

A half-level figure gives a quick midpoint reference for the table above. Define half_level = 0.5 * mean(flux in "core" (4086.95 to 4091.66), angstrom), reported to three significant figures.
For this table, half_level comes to 2.23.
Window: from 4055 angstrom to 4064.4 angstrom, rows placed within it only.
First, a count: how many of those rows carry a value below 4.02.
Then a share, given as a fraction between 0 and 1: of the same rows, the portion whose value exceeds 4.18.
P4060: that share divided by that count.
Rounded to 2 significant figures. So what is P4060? 0.20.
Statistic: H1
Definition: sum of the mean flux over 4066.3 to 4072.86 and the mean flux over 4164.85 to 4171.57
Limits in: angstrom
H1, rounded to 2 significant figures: 8.0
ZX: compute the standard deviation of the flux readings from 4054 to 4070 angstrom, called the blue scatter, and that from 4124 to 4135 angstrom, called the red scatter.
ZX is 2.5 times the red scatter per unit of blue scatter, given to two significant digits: 2.8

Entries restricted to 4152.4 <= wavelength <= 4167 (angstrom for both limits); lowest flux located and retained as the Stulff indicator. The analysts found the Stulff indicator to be 3.411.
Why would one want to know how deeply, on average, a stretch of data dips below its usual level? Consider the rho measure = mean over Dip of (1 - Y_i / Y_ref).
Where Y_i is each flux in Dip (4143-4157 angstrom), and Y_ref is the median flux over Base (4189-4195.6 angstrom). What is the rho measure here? 0.118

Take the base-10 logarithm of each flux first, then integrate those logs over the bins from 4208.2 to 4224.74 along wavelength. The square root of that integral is 3.3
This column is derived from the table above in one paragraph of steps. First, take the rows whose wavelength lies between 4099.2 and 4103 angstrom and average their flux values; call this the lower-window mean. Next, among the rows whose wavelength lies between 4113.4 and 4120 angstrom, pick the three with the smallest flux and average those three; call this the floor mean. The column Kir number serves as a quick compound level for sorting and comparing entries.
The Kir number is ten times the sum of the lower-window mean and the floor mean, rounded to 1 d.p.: 78.8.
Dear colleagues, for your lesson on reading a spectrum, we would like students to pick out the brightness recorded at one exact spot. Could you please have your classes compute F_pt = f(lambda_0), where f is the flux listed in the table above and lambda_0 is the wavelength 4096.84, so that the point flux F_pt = 3.846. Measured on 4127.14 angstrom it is 4.023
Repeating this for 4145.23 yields 3.861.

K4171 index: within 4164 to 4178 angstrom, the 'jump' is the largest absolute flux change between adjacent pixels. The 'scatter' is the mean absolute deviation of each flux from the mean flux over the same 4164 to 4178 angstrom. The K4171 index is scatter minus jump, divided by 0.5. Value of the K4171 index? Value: -0.17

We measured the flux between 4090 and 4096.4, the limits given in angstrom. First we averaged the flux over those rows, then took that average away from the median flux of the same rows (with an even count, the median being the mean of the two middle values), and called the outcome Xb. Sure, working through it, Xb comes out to 0.04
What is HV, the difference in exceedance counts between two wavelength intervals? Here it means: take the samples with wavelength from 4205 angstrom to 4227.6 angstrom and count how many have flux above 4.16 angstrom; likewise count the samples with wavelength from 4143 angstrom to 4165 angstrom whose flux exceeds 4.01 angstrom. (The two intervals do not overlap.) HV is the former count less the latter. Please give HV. 13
